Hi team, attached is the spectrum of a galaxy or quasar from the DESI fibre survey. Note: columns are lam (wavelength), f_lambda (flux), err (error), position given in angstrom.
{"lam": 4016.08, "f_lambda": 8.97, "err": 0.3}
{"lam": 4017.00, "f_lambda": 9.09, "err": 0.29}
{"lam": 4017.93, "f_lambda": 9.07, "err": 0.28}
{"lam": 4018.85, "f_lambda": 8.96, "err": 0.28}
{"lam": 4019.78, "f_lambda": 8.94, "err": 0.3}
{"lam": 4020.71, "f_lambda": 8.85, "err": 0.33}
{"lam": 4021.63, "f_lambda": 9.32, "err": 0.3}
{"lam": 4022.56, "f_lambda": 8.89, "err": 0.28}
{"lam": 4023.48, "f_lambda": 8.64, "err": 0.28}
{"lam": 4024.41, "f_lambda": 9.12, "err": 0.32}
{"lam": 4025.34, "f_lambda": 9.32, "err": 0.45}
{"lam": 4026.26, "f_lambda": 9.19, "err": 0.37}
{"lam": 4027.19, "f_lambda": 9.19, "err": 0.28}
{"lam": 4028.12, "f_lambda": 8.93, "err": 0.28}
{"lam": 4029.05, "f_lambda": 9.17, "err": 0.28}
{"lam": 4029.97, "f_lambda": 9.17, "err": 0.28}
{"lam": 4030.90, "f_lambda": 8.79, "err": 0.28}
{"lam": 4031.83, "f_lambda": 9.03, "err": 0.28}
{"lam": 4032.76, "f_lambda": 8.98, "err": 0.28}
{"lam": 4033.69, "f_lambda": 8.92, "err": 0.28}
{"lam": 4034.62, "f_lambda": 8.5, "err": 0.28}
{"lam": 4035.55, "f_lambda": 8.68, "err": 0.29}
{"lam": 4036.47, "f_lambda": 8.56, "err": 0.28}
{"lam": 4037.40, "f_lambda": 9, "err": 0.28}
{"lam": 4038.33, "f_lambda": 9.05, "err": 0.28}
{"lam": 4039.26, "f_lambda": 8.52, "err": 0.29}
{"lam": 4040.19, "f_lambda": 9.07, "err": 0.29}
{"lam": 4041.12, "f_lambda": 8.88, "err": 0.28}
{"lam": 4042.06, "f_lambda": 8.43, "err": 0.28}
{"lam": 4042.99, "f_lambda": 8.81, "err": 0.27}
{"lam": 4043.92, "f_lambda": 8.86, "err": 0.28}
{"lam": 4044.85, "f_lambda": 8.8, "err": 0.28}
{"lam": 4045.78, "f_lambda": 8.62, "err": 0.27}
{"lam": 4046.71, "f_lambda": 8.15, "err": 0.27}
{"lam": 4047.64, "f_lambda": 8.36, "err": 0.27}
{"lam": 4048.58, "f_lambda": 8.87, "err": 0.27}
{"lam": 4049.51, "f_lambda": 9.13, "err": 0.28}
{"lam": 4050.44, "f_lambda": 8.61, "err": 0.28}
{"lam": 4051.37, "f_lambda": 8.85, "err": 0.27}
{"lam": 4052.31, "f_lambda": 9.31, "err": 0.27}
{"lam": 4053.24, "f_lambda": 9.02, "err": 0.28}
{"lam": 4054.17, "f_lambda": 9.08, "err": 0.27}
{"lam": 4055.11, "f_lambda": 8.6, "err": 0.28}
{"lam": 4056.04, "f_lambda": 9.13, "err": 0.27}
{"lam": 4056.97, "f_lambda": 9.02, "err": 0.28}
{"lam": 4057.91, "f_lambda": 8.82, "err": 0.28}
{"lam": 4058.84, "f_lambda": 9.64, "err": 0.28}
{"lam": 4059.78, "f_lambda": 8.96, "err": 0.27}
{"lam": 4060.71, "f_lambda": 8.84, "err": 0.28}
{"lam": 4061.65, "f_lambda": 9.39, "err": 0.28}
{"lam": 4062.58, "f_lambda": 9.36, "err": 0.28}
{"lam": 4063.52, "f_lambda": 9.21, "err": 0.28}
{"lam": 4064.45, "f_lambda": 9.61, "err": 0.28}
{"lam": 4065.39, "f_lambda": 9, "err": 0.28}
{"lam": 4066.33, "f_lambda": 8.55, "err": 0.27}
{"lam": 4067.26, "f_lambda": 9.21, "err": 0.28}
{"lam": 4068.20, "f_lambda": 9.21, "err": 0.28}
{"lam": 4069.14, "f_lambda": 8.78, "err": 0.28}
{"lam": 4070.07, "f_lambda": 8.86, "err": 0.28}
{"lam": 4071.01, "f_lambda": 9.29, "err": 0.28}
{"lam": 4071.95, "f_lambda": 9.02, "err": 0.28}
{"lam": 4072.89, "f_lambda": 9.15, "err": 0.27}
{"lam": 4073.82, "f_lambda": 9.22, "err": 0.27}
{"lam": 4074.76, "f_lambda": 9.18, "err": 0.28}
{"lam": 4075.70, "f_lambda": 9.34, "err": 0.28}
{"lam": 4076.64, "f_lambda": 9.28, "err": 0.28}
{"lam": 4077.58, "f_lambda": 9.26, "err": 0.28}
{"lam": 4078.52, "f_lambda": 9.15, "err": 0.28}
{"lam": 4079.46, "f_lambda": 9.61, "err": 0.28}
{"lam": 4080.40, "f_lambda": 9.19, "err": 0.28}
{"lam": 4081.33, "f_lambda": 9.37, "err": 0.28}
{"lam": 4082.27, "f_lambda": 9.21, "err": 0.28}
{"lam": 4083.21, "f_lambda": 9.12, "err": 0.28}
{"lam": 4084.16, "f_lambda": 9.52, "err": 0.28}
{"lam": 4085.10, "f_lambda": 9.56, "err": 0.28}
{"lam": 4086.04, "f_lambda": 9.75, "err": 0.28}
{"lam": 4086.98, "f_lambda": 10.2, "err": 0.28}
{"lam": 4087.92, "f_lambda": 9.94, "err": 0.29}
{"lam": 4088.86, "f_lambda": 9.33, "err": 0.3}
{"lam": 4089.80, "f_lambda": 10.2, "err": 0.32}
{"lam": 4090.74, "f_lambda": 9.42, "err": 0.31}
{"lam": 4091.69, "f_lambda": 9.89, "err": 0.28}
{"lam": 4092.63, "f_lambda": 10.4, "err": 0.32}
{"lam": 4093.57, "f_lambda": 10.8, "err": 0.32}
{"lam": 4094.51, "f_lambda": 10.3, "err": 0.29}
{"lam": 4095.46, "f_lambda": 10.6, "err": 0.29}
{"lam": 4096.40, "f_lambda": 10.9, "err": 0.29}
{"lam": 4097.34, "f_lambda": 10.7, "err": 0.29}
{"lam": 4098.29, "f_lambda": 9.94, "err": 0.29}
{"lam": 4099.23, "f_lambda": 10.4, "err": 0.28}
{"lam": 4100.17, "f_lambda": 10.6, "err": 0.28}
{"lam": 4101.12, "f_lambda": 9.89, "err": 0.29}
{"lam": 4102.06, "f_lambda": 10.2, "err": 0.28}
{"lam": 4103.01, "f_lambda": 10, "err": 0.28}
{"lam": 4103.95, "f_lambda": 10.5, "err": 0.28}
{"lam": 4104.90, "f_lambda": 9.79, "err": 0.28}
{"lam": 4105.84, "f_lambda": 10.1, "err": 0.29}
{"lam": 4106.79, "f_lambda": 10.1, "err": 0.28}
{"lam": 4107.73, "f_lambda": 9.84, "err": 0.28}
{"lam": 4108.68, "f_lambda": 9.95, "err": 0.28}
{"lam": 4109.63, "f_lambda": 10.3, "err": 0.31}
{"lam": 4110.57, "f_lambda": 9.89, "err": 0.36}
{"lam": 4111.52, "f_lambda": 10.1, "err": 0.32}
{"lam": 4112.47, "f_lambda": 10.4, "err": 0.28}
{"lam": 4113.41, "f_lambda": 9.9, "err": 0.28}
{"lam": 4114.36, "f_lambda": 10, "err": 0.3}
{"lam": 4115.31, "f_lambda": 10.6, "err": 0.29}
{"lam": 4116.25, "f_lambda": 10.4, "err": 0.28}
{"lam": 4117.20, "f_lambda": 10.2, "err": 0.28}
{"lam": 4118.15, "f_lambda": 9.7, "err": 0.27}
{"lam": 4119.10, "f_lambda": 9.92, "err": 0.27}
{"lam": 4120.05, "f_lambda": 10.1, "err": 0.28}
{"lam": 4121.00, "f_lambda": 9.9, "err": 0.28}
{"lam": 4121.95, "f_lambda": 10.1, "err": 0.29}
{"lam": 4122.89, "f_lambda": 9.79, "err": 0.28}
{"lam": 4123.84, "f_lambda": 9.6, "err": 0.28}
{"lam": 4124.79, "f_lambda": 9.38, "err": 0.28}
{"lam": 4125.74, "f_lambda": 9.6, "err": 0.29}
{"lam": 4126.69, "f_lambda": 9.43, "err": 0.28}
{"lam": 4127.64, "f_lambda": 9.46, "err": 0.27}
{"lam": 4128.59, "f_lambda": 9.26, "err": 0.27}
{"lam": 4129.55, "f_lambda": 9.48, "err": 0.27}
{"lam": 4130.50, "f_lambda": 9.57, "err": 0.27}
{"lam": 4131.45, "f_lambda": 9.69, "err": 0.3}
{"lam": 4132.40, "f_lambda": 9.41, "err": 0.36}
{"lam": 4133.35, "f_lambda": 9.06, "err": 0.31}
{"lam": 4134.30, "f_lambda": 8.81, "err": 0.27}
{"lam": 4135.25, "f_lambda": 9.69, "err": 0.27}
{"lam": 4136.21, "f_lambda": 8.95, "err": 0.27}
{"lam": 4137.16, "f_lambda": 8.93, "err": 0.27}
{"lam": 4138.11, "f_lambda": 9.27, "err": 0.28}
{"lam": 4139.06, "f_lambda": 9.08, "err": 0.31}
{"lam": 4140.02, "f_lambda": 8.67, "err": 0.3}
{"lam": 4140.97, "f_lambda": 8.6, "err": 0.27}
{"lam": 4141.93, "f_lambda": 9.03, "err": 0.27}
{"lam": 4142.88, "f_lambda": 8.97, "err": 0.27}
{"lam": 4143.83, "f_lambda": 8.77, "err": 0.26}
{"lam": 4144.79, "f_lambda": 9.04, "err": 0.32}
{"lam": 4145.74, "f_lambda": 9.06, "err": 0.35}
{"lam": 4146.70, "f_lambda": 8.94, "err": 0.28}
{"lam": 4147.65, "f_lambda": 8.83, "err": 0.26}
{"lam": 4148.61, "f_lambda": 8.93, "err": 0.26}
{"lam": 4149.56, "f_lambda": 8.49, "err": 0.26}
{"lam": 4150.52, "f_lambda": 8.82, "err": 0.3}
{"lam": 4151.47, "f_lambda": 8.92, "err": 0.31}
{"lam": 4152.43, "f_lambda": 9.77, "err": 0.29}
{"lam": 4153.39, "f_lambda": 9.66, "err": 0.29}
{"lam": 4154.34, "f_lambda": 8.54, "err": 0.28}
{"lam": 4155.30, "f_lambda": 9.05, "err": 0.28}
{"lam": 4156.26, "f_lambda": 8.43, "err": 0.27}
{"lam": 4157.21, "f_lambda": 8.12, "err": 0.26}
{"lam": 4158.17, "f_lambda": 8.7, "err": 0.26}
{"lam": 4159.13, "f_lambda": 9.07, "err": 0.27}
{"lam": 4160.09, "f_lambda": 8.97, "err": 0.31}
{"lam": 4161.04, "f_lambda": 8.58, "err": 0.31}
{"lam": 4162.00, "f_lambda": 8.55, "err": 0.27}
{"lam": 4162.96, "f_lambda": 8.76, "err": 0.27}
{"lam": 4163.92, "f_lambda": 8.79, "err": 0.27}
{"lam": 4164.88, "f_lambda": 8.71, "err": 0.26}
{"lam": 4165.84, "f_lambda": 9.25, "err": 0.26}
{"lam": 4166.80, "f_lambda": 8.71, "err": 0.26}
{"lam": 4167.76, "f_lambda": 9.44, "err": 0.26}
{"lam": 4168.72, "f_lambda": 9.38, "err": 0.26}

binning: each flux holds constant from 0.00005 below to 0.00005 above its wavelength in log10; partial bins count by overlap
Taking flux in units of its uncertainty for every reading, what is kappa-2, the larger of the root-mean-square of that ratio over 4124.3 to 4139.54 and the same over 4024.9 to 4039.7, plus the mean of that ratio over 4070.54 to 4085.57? 66.2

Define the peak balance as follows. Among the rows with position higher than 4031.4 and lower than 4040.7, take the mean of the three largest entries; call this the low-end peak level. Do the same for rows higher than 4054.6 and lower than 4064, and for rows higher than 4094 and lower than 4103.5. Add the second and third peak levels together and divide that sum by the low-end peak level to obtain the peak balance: 2.23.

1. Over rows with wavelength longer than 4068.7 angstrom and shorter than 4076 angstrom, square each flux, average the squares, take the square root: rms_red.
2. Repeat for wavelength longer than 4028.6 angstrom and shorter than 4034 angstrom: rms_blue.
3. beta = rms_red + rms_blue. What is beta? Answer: 18.1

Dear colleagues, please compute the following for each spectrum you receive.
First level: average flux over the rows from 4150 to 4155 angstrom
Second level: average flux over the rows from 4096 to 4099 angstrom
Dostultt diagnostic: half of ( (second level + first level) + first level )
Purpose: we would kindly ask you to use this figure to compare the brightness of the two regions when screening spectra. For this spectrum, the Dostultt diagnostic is 14.4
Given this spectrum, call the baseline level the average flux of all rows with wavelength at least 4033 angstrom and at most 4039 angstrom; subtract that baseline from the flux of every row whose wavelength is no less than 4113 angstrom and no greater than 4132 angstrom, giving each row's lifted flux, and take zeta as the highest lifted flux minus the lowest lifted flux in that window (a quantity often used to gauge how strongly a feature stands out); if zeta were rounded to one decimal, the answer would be 1.3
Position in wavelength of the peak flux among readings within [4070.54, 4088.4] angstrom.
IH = 4086.98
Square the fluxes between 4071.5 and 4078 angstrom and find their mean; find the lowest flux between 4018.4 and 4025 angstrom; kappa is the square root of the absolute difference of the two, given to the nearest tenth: 8.7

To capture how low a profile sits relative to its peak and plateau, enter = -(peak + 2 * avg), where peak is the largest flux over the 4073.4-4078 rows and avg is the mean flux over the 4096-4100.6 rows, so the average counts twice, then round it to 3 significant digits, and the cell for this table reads -30.4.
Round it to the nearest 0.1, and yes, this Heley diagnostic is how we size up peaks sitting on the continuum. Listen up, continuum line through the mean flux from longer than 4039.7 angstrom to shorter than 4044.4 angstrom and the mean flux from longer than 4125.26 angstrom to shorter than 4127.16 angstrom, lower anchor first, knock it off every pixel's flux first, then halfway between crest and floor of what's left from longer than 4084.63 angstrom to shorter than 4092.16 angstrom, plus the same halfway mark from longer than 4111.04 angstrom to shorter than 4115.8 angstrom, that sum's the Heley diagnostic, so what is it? 1.4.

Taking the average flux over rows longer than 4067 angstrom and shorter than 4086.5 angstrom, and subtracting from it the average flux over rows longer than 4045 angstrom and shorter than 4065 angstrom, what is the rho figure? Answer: 0.27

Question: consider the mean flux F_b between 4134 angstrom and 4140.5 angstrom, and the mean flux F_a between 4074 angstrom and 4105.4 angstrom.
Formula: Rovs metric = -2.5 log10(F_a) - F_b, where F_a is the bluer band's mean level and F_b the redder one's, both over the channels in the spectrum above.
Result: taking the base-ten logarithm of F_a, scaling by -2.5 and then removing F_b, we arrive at -11.5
